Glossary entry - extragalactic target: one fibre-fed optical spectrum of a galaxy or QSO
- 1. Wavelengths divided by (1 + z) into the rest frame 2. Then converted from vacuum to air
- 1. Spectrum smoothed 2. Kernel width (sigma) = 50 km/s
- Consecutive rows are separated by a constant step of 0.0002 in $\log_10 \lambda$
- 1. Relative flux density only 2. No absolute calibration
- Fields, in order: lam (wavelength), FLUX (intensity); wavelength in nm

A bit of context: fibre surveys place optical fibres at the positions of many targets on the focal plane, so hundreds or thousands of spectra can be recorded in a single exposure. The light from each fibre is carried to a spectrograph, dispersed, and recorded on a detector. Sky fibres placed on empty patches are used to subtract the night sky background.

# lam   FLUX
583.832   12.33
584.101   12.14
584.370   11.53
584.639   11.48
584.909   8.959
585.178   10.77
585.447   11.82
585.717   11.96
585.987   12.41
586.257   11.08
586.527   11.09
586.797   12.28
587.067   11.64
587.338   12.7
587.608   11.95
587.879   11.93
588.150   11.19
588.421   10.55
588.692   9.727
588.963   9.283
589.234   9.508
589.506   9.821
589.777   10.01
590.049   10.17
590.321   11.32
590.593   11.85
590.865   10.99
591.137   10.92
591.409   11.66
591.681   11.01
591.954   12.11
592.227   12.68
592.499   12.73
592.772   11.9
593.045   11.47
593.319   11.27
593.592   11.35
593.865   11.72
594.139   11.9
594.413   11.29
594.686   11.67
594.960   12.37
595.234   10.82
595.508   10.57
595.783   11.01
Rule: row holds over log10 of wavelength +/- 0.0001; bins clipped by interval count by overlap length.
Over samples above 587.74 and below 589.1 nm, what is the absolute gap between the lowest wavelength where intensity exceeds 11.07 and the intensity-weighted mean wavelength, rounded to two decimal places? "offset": 0.51 nm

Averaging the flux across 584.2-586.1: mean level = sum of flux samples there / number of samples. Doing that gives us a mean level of 11.3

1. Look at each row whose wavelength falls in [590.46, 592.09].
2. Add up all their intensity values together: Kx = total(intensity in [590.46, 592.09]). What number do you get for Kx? 69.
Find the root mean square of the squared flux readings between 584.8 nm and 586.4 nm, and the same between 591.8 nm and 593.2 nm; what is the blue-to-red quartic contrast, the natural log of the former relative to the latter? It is -0.15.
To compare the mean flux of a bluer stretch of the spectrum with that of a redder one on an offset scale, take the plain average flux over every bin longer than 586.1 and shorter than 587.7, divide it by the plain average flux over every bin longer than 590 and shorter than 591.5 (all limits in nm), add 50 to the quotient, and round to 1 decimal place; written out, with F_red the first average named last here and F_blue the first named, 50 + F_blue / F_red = 51.1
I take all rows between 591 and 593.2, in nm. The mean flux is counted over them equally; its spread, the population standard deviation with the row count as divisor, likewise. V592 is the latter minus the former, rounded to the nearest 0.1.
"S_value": -11.2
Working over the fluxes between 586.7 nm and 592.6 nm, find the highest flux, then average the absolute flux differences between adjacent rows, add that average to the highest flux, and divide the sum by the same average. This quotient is 23.8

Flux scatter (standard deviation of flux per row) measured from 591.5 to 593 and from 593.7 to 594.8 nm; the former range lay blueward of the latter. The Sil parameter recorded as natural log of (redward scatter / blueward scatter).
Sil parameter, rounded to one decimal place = -1.0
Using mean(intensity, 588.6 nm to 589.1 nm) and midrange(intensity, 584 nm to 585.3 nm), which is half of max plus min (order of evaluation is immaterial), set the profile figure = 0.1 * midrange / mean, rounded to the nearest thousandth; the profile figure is 0.111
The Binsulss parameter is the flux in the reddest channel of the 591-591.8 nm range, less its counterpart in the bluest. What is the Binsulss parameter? 0.1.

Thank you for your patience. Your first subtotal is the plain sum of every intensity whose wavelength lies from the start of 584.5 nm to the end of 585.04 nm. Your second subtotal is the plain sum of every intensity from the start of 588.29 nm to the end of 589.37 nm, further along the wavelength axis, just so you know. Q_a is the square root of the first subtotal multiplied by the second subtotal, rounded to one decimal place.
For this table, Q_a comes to 28.3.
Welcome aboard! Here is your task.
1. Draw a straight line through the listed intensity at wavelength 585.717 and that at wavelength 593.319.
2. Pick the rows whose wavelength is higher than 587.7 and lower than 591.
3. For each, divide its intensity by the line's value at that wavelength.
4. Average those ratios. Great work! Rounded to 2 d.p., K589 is 0.91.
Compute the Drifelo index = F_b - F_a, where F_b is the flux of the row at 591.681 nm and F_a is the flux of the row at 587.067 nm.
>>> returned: -0.6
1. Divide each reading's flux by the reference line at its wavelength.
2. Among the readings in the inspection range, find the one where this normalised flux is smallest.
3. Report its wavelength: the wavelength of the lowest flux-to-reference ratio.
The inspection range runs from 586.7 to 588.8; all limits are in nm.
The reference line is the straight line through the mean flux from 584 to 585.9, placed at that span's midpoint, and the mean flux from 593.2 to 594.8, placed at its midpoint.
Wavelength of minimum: 588.692 nm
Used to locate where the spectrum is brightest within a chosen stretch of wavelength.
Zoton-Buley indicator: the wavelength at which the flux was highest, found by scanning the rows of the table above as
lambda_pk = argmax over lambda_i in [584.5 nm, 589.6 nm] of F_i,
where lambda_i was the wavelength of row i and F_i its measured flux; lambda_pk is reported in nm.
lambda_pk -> 587.338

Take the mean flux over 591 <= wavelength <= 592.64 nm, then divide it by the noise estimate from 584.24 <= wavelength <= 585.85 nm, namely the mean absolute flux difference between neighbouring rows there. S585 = 11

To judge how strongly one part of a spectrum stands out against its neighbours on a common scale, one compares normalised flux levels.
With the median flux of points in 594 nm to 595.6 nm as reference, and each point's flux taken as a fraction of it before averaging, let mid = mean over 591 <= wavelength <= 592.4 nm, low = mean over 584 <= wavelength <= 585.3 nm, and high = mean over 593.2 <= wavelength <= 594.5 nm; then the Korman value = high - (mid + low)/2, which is 0.016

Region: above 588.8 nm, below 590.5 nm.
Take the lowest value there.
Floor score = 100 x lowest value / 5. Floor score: 186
